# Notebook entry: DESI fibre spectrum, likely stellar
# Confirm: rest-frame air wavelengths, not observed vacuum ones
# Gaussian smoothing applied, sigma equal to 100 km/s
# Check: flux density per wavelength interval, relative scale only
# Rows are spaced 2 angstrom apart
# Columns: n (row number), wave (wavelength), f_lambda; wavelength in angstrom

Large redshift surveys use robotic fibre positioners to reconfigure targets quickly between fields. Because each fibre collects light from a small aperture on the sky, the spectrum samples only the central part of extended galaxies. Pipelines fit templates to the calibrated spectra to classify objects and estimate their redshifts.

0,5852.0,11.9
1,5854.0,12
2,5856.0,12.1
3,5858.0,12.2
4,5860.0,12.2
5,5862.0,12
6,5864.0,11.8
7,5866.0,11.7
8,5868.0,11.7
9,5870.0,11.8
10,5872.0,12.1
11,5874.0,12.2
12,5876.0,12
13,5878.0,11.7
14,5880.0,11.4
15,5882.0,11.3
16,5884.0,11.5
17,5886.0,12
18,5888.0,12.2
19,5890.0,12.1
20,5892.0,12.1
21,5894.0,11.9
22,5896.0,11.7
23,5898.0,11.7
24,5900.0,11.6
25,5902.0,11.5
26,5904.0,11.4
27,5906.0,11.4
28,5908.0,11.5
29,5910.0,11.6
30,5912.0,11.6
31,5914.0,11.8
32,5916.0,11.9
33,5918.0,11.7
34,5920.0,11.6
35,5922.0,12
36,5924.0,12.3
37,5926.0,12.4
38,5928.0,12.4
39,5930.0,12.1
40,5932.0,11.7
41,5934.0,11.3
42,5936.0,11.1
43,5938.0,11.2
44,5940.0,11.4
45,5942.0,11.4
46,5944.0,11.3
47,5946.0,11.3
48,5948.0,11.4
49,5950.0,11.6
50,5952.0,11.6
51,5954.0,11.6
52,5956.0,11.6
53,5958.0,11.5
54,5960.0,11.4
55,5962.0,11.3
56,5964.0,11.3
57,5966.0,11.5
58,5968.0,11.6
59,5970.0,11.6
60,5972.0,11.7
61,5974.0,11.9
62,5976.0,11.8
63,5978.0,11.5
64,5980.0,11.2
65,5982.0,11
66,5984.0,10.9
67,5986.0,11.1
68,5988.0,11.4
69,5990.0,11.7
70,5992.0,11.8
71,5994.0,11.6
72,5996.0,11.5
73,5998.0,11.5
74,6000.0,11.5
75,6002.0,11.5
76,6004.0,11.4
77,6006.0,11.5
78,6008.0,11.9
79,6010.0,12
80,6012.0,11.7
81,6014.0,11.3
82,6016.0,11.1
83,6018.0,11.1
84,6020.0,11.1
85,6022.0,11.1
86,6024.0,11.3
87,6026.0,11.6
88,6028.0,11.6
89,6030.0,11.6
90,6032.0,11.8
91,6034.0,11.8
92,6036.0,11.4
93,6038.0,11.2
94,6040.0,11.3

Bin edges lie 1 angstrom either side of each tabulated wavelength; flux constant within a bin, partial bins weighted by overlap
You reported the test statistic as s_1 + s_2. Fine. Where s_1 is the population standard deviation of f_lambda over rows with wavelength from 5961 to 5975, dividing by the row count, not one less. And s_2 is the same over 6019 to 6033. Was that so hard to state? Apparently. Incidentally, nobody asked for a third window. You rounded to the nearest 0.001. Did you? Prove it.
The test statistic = 0.455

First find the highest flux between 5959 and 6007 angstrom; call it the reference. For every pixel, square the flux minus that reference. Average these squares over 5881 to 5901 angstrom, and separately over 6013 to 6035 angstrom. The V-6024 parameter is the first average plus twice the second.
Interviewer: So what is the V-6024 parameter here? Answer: 0.74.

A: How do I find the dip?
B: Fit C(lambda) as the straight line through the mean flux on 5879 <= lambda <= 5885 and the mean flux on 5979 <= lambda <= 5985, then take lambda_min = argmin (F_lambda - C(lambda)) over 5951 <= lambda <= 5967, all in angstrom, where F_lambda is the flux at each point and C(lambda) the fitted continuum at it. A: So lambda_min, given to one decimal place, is 5962.0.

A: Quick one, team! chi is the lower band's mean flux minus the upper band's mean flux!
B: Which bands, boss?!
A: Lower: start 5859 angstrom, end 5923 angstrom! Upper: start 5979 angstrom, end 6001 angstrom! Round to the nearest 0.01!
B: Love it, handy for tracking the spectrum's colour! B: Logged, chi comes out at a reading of 0.39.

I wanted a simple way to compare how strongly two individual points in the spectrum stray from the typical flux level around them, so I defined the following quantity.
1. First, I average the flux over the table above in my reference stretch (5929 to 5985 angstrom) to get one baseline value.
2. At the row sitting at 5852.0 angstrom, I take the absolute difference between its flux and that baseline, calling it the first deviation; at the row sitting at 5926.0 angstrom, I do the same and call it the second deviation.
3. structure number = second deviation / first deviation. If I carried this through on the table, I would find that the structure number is 2.1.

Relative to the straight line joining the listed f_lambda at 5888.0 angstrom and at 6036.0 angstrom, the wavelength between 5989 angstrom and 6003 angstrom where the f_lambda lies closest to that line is 5994.0 angstrom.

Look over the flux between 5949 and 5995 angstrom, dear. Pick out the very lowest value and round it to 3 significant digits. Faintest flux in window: 10.9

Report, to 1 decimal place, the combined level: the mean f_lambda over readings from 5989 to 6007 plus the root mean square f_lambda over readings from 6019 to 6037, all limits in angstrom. 23.0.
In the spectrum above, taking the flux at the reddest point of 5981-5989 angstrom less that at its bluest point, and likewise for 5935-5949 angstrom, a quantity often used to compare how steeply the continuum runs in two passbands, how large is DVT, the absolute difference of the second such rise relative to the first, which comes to 0.10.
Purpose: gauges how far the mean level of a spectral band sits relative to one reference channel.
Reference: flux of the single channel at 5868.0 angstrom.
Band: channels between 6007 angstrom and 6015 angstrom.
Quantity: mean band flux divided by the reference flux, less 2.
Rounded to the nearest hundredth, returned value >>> -1.00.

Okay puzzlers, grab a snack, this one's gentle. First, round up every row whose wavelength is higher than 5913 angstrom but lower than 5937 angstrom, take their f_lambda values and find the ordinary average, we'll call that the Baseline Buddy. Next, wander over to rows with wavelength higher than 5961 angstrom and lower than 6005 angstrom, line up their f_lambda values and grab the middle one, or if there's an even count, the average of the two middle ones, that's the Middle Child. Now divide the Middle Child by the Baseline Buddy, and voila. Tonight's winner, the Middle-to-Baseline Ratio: 0.97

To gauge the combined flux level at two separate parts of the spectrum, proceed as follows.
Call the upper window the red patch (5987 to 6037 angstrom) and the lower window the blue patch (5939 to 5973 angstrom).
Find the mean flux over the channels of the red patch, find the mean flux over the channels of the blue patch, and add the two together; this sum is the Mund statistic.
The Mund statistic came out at 23.0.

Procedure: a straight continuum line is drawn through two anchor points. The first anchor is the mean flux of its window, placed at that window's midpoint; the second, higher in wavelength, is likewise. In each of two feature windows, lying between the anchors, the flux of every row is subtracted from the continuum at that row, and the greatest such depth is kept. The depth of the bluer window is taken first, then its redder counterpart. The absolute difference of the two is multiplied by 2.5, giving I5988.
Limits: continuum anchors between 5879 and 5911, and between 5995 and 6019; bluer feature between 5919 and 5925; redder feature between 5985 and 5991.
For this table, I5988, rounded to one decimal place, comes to 1.0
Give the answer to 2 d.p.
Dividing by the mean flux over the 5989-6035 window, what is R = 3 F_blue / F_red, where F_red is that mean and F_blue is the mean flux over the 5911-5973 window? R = 3.03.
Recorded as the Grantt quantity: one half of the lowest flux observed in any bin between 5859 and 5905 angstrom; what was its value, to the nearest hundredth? 5.65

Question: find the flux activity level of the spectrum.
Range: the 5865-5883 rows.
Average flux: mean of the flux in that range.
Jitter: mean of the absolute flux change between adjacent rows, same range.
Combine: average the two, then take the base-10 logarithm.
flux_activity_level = 0.776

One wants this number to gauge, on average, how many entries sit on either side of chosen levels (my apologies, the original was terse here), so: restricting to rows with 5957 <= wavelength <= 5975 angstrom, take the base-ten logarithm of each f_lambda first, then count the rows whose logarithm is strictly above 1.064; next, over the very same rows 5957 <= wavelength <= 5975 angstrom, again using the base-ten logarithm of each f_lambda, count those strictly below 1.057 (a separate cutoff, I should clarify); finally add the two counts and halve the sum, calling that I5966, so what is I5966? 3.50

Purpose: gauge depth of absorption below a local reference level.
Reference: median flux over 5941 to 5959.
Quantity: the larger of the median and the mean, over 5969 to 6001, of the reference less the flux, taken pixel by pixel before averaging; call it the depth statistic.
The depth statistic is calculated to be 0.02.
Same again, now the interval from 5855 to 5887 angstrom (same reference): -0.36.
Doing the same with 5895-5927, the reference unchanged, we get -0.15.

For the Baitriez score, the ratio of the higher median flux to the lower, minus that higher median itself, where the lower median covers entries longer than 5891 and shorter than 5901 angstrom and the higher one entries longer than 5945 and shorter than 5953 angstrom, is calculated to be -10.5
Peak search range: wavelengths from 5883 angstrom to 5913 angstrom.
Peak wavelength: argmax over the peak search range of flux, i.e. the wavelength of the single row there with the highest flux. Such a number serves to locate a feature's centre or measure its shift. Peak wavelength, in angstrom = 5888.0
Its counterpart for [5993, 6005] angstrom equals 5994.0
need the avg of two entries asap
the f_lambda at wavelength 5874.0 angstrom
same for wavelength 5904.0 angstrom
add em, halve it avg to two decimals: 11.80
